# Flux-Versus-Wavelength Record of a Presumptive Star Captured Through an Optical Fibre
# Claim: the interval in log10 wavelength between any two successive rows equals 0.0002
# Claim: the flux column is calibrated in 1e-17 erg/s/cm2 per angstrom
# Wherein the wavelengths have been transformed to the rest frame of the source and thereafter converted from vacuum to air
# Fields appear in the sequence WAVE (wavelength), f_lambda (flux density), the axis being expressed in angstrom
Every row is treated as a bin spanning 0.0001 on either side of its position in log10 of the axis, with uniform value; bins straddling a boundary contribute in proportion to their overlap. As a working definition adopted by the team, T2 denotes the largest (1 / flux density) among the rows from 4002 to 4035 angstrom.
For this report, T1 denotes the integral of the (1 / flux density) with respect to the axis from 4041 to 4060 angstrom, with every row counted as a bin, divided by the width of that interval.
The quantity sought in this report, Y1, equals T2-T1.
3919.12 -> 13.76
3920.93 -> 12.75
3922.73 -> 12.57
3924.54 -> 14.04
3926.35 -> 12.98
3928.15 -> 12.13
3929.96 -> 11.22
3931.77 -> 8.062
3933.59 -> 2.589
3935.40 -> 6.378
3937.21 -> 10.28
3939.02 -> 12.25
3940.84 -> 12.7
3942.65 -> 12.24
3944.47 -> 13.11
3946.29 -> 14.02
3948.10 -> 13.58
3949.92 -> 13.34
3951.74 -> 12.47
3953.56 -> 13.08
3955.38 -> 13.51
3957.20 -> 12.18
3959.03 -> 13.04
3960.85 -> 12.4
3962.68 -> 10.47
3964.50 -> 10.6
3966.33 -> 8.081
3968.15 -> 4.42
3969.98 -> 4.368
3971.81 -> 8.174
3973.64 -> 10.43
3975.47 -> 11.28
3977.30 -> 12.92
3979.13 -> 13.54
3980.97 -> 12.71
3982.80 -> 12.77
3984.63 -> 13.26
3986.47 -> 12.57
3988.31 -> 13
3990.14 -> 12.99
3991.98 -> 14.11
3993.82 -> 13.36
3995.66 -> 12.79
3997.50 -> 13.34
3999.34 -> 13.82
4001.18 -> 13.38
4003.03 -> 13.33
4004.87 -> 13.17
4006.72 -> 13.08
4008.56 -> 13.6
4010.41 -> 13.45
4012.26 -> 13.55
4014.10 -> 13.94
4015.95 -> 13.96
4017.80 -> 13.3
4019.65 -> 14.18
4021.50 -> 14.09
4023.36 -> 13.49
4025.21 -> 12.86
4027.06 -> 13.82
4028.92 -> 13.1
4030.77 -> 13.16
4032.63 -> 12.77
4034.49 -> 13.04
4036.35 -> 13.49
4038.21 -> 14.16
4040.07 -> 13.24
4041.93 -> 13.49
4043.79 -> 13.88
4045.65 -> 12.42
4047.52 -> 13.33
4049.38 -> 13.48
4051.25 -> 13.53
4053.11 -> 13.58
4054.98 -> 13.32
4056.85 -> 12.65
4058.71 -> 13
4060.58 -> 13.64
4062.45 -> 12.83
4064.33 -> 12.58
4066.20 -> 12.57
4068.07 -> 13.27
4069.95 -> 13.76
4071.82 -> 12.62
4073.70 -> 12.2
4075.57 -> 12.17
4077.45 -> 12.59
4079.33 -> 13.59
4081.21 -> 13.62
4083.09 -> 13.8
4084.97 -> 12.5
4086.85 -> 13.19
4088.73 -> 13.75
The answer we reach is 0.003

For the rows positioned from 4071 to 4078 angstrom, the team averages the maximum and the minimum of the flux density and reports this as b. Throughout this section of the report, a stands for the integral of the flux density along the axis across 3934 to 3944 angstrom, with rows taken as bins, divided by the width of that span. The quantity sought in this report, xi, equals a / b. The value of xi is 0.84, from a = 10.5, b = 12.4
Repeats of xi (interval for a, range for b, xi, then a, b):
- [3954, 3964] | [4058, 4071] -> 0.93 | 12.3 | 13.2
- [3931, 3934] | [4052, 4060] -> 0.43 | 5.6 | 13.1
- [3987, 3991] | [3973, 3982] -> 1.08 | 13.0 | 12.0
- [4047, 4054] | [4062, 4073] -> 1.03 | 13.5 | 13.2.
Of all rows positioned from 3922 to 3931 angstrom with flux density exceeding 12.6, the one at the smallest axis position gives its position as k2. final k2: 3924.54 angstrom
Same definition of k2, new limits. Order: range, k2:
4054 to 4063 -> 4054.98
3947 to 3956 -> 3948.10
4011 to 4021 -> 4012.26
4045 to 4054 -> 4047.52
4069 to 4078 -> 4069.95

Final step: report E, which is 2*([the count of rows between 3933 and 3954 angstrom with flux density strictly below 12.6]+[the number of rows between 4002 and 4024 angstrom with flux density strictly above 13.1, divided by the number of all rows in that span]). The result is 14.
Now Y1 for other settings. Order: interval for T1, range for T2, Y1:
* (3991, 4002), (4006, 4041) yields 0.004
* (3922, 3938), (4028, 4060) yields -0.050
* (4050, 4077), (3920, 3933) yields 0.047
